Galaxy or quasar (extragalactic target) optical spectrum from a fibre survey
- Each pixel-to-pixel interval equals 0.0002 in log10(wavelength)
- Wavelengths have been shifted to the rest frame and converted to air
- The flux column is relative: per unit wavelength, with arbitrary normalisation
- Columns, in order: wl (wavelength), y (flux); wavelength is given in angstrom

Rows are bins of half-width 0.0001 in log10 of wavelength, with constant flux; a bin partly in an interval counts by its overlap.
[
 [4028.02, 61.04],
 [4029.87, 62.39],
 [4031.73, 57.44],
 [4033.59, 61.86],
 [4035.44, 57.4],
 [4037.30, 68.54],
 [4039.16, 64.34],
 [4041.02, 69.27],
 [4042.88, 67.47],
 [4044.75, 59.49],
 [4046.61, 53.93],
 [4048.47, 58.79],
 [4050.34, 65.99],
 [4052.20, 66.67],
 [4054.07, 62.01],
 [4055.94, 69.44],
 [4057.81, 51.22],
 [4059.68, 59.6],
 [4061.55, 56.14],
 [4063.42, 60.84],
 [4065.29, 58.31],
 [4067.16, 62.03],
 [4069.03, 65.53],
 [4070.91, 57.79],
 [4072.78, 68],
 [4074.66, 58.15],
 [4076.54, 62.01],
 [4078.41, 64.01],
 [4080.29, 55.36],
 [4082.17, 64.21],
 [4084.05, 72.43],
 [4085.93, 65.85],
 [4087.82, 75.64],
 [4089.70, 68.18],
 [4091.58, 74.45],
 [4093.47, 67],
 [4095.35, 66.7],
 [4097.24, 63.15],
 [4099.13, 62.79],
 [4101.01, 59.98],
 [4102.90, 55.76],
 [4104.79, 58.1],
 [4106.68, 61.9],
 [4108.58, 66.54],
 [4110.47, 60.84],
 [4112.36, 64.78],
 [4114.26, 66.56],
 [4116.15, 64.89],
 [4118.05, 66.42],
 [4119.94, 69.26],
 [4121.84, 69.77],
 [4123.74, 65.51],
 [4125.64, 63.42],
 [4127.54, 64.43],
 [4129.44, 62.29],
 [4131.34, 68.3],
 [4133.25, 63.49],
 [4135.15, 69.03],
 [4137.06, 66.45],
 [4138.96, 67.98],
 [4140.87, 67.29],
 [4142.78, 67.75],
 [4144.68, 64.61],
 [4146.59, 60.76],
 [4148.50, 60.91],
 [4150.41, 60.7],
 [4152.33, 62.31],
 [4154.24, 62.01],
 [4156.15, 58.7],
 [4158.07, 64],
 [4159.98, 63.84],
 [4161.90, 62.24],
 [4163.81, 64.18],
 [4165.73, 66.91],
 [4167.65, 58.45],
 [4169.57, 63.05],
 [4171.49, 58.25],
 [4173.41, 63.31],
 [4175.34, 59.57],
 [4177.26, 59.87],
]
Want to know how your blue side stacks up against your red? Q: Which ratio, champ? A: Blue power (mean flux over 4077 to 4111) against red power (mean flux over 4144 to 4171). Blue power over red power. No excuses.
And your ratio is 1.04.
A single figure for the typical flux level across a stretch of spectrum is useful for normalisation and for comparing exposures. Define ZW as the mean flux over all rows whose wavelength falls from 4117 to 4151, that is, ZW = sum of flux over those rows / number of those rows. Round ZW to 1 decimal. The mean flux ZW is 65.5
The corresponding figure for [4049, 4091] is 63.2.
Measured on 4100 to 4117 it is 62.2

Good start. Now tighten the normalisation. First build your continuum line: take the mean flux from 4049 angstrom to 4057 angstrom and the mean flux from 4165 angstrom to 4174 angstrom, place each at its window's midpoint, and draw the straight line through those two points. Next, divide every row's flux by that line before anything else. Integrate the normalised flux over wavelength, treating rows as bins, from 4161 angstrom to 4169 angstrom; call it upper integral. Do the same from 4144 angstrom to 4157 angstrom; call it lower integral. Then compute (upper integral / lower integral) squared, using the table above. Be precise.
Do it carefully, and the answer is 0.4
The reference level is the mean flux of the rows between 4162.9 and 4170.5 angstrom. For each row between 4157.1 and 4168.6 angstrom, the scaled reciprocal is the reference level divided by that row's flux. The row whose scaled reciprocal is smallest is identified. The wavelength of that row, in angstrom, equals 4165.73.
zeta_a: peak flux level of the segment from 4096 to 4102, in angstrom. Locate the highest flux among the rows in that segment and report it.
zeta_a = 63.15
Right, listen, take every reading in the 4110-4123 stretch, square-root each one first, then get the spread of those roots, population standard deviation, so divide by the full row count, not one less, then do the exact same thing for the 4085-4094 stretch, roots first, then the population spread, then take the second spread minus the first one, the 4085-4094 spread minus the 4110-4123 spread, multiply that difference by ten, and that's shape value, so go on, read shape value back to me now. 0.7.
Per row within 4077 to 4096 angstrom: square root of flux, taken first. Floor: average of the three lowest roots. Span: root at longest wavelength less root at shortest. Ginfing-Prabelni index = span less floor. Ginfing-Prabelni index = -7.7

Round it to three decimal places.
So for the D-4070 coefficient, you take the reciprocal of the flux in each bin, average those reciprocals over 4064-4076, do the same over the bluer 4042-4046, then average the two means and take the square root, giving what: 0.127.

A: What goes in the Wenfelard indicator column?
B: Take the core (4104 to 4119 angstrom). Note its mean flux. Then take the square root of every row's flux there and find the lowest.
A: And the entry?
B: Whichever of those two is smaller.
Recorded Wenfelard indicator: 7.6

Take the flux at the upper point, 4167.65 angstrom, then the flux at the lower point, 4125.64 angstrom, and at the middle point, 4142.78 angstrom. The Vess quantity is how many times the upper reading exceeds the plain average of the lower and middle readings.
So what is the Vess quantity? 0.89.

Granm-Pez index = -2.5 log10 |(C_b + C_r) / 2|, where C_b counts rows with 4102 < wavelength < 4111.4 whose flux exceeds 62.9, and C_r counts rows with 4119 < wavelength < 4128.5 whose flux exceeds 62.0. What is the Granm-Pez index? -1.2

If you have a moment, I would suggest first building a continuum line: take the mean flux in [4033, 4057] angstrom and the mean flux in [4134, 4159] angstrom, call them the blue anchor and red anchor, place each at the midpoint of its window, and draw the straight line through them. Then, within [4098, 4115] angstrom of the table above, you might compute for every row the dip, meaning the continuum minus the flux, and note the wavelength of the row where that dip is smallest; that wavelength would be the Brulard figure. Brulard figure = 4108.58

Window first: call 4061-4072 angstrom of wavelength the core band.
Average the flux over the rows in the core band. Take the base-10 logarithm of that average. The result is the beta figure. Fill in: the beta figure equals 1.78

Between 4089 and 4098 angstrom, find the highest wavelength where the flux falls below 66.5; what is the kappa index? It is 4097.24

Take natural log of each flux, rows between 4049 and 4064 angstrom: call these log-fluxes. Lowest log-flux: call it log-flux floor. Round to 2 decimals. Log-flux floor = 3.94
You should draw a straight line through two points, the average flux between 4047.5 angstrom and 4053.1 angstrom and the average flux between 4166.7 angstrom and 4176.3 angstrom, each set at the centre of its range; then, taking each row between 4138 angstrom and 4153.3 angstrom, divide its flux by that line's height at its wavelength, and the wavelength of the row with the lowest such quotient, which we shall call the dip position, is 4146.59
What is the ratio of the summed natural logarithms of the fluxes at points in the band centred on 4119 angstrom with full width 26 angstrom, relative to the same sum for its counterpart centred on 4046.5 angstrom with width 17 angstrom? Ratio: 1.6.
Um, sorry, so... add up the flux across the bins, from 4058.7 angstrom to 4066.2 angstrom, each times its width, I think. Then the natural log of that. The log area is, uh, 6.09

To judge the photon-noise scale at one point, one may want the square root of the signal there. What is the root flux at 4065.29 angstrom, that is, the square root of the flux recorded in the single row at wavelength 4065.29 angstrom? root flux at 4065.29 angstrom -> 7.64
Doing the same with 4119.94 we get 8.32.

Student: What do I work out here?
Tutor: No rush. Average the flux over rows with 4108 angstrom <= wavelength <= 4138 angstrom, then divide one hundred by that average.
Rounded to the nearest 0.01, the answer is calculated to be 1.52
